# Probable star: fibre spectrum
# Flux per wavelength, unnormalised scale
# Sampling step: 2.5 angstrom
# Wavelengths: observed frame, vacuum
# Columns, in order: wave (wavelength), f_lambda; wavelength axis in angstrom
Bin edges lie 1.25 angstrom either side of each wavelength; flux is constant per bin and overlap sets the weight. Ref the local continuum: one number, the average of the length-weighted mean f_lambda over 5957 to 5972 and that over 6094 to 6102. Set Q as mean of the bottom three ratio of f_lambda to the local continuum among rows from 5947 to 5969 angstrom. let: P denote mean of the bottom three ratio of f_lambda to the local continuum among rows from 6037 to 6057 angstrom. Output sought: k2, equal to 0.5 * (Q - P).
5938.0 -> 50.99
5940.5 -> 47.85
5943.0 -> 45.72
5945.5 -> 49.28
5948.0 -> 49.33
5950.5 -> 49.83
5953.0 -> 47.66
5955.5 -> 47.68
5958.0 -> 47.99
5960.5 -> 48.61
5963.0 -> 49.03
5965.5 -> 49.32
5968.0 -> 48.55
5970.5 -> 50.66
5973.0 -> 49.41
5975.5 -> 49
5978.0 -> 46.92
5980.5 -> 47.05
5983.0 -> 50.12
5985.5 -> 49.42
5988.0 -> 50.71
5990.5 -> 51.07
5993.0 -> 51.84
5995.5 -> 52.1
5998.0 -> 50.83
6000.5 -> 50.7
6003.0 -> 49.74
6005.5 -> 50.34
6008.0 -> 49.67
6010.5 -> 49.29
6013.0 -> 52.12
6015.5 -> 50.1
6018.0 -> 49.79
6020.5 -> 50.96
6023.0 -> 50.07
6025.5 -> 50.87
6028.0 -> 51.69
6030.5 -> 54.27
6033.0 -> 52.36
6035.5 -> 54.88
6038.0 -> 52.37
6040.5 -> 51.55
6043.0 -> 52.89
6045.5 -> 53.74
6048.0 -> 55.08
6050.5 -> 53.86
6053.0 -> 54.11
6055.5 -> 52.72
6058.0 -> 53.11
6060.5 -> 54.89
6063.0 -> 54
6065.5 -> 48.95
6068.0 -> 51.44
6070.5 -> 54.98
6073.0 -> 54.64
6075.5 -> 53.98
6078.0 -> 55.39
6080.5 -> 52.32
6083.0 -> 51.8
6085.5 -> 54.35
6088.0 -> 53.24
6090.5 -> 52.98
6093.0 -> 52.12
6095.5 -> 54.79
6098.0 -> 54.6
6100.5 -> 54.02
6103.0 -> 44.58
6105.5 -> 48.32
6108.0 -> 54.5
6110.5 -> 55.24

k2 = -0.04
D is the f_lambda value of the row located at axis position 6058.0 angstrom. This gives 53.11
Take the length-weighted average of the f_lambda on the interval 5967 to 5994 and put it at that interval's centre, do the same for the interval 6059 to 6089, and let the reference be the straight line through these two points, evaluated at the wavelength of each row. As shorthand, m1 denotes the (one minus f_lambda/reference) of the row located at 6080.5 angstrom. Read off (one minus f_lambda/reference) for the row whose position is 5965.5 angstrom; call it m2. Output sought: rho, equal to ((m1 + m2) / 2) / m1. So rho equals 0.3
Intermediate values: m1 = 0.02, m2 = -0.009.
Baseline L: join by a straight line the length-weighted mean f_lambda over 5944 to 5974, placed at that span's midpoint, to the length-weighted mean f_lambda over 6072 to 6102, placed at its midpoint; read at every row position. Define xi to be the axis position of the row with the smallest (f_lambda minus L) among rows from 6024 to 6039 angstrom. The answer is 6025.5 angstrom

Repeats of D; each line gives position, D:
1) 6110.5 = 55.24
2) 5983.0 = 50.12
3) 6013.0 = 52.12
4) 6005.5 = 50.34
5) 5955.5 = 47.68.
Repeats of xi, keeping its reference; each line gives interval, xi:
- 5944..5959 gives 5955.5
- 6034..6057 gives 6040.5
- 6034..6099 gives 6065.5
